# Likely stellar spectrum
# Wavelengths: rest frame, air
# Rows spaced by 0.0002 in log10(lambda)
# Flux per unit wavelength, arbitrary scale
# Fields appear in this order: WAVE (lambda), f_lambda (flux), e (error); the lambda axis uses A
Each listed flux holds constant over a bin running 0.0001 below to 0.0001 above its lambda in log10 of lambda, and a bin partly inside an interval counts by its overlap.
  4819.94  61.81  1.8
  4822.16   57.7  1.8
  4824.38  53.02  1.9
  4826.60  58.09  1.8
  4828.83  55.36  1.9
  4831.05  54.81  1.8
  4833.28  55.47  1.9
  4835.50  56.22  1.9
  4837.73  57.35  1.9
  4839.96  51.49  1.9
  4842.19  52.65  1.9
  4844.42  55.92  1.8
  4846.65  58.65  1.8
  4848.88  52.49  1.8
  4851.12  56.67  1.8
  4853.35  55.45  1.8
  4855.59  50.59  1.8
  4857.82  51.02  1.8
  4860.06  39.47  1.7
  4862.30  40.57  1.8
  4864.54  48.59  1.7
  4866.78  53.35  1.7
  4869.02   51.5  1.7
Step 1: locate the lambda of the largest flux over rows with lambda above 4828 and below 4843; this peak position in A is 4837.73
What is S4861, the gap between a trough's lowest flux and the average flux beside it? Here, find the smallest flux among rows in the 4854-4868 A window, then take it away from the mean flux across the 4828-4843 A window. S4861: 15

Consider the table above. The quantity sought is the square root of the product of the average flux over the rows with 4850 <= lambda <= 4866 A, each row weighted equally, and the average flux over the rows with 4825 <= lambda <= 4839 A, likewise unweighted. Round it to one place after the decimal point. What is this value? 52.4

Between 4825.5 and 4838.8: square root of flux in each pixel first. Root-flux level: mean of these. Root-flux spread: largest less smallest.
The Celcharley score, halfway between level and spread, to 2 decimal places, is 3.86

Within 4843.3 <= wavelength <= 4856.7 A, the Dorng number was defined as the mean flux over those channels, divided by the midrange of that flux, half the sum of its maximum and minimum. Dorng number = 1.01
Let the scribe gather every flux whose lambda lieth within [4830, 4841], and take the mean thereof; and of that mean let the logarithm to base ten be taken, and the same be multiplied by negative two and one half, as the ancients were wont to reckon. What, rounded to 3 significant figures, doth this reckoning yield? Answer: -4.35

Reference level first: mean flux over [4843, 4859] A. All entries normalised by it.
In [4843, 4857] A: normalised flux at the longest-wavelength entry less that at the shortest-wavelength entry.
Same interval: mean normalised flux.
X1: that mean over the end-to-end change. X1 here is -10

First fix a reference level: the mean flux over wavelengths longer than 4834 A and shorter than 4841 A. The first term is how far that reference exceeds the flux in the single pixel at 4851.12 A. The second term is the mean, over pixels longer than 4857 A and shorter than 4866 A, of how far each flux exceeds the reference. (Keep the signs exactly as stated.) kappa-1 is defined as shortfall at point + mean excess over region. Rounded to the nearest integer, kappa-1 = -12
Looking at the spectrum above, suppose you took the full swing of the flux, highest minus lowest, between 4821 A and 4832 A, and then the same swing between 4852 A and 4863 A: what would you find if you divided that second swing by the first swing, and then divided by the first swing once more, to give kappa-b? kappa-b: 0.62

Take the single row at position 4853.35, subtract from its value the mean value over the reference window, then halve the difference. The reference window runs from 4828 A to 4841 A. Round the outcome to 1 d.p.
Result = 0.2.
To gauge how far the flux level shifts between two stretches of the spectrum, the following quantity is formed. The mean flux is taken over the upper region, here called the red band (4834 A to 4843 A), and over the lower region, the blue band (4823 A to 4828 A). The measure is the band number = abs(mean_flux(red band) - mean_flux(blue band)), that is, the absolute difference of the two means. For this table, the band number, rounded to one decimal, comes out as 1.1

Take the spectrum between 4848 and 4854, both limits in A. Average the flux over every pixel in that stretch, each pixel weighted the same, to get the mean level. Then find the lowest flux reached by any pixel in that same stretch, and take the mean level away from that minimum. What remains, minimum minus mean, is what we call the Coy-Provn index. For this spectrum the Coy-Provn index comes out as -2.4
